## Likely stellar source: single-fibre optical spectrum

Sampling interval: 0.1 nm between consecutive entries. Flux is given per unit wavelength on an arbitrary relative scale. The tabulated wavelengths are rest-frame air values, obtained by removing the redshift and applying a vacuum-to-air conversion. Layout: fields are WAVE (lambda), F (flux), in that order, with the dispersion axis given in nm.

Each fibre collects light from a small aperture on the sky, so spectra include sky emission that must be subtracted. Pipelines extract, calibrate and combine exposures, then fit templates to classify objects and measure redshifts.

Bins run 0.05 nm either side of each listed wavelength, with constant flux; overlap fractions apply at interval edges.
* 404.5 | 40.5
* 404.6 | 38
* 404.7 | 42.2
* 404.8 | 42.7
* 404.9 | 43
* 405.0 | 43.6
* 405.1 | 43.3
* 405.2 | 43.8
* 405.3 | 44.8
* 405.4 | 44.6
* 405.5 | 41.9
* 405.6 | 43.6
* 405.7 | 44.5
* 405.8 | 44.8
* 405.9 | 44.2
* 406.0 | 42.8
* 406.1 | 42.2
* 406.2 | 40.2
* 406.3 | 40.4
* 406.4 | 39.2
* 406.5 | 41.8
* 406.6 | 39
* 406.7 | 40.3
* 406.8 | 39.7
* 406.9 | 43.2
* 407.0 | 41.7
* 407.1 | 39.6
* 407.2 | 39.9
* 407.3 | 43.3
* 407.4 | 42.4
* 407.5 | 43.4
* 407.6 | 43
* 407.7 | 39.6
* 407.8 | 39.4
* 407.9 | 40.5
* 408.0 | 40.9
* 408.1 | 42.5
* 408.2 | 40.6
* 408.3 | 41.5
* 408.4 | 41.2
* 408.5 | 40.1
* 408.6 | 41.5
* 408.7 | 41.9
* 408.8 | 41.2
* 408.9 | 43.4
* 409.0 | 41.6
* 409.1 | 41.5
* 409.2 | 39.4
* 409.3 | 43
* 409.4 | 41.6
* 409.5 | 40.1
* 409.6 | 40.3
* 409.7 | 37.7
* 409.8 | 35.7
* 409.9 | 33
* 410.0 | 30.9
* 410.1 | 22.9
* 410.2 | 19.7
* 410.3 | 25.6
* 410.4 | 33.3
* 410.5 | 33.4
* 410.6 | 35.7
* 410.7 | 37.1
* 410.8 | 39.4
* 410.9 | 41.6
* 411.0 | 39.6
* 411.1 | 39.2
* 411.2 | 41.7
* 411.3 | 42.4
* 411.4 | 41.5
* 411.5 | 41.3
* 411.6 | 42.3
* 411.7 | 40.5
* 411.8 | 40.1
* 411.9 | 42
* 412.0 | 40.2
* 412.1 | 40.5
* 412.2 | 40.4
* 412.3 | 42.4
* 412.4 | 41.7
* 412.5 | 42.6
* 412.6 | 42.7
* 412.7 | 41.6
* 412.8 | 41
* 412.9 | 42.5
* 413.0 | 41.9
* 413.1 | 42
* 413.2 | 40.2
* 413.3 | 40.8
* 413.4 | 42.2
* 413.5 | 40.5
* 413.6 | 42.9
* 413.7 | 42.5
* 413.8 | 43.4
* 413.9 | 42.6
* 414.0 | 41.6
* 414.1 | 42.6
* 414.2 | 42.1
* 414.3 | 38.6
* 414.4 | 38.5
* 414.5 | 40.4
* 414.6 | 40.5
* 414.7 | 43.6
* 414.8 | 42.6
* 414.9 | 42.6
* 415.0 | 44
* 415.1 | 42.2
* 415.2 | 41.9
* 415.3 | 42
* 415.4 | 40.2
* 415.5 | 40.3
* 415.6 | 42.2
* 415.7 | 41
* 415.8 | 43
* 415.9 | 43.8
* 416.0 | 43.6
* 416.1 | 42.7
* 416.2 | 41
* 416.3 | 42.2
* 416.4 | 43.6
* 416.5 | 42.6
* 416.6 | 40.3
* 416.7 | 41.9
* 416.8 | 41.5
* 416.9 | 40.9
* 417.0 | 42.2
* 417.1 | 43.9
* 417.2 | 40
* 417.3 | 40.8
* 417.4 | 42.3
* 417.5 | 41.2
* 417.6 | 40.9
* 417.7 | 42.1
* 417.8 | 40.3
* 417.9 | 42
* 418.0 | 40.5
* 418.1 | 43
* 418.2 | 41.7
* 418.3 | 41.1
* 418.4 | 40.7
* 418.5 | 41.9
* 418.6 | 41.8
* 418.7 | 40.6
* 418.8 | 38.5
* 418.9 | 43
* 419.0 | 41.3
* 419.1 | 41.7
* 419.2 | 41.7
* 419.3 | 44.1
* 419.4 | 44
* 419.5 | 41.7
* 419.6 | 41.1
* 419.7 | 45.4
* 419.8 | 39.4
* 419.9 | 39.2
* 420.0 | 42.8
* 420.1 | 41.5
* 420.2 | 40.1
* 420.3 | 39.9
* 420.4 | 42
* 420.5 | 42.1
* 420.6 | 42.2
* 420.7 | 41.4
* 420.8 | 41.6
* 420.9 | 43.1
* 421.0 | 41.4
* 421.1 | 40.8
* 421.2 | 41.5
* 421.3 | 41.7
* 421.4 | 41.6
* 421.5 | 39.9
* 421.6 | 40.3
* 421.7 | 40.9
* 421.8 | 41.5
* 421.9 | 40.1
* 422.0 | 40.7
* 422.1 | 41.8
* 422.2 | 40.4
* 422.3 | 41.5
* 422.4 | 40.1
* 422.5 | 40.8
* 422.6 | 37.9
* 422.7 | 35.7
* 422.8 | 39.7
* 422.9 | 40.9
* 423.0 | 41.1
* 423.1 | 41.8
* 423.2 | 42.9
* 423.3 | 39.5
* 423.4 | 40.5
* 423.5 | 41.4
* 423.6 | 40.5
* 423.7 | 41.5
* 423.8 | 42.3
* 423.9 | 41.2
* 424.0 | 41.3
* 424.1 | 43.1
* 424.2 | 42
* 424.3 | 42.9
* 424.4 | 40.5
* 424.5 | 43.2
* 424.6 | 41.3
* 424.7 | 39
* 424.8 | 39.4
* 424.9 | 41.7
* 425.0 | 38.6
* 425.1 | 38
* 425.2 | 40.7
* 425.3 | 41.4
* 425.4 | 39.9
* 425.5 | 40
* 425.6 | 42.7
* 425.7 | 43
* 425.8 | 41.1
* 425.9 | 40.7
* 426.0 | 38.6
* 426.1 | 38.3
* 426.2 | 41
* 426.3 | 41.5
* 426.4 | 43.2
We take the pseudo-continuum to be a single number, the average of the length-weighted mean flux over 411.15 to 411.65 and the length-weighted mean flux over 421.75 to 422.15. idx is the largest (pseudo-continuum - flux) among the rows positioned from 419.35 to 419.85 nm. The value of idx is 2.03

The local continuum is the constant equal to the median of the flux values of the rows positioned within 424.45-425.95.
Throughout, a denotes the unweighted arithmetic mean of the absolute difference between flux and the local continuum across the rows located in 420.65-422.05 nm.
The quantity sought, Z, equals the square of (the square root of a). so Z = 0.74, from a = 0.74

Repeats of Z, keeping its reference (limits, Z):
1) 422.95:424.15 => 0.99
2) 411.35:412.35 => 0.78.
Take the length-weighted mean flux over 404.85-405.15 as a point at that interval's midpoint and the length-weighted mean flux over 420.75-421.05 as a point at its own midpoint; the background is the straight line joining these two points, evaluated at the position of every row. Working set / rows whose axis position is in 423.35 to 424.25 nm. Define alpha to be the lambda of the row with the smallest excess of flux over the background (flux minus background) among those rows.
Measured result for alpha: 423.4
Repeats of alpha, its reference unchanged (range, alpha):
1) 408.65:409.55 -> 409.2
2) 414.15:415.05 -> 414.4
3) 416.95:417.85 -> 417.2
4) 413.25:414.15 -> 413.5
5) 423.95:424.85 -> 424.7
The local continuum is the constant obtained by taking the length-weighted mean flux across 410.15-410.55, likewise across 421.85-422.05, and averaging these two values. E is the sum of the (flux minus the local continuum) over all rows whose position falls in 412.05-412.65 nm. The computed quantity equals 45.1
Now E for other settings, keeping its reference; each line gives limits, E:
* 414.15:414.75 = 38.5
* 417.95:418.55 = 43.7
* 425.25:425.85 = 42.9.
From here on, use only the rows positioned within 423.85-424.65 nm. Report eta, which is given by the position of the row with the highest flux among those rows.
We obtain 424.5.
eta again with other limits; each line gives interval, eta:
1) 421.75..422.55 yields 422.1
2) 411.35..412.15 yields 411.6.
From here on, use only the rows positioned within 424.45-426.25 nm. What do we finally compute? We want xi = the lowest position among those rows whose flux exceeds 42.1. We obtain 424.5 nm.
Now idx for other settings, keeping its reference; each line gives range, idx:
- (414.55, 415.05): 0.93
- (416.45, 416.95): 1.13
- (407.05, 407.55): 1.83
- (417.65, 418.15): 1.13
